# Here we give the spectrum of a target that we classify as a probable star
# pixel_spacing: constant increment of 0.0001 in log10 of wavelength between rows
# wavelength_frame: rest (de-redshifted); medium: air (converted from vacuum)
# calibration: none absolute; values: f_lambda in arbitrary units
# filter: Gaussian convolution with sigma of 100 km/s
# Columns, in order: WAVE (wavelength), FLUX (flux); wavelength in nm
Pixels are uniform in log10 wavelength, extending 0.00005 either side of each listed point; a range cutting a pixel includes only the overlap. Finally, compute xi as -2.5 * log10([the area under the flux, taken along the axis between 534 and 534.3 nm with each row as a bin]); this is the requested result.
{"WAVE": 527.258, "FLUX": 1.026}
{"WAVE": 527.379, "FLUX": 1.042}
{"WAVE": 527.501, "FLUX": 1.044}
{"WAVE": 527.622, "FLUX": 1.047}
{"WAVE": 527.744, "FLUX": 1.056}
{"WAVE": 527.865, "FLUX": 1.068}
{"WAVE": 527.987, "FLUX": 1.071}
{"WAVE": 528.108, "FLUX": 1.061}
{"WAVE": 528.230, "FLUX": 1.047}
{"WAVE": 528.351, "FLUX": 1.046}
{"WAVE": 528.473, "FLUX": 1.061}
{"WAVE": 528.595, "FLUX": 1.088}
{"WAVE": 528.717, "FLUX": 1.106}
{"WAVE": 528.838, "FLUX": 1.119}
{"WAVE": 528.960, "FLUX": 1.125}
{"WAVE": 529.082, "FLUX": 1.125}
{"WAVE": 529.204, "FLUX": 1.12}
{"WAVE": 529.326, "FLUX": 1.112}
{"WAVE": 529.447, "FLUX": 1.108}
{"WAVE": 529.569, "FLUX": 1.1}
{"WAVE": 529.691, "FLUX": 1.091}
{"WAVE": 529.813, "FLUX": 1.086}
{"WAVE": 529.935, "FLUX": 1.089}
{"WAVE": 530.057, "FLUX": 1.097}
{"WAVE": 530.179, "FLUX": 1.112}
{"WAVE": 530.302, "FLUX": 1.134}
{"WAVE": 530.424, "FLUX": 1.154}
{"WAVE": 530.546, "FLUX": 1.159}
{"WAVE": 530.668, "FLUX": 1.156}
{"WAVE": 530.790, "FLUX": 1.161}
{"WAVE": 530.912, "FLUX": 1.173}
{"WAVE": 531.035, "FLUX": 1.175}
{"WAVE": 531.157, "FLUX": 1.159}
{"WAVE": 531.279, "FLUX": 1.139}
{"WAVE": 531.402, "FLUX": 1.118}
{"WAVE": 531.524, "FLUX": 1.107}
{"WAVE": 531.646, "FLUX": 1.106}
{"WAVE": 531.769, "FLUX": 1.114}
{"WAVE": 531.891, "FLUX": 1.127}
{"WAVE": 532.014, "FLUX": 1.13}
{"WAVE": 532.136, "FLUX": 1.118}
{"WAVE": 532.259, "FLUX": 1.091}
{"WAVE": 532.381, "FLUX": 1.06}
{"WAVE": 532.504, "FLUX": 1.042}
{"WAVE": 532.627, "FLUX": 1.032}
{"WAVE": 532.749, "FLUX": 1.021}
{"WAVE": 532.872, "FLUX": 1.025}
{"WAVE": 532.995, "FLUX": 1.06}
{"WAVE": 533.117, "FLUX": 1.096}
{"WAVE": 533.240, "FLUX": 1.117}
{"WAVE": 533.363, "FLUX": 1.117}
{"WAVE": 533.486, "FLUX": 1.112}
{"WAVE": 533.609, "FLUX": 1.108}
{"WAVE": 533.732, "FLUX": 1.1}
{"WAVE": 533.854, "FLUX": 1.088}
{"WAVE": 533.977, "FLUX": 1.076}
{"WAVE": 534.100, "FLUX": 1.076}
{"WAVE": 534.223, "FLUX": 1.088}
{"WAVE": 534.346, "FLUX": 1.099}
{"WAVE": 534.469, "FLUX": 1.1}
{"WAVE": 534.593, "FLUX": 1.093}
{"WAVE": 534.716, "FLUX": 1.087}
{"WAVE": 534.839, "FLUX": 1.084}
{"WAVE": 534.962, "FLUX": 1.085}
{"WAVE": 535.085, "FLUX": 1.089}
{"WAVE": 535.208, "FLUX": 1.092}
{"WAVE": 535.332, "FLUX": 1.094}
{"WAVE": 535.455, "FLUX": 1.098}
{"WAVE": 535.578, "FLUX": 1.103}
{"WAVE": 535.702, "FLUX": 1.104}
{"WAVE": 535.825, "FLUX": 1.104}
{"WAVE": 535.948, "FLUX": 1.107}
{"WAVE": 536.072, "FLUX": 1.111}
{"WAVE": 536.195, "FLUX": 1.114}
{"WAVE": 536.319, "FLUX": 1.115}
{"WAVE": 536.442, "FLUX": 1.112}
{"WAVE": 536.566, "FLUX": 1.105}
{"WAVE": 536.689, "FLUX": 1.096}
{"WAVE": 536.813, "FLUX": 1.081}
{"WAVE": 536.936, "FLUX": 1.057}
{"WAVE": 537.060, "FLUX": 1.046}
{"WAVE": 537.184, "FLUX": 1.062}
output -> 1.22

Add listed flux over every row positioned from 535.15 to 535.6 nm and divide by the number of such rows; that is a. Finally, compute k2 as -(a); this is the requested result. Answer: -1.10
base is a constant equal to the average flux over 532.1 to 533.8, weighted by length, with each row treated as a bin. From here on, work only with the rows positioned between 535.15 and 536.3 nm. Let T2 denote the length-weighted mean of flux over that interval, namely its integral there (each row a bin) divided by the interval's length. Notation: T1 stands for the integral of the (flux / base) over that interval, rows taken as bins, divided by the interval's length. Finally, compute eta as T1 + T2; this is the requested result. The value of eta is 2.13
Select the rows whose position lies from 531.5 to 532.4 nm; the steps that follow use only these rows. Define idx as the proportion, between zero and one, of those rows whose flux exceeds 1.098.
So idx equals 0.75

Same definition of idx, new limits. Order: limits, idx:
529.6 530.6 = 0.50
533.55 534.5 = 0.50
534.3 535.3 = 0.25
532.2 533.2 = 0.00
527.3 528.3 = 0.00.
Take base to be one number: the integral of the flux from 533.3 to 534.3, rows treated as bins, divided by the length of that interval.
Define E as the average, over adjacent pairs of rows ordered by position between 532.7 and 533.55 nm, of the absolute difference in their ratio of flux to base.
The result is 0.015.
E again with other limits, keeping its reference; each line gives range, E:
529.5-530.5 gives 0.011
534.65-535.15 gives 0.002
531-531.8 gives 0.012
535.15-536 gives 0.002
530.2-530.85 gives 0.008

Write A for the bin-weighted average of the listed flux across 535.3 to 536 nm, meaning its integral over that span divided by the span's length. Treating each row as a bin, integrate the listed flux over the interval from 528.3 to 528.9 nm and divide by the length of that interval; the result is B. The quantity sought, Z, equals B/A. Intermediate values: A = 1.10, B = 1.08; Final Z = 0.98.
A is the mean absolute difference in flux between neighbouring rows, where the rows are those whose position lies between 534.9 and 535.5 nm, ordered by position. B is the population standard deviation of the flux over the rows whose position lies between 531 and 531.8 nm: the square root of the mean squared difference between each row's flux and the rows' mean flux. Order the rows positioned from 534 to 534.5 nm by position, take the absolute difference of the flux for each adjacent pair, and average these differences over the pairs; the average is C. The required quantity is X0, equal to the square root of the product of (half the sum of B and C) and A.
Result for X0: 0.007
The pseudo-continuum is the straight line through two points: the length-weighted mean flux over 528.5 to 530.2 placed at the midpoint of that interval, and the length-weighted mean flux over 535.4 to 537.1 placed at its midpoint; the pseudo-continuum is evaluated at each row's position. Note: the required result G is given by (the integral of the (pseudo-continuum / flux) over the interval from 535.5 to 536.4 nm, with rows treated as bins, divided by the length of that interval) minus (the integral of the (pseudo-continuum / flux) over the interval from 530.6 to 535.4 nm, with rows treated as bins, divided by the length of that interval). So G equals -0.01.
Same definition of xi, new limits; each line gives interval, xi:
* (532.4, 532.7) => 1.27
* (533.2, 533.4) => 1.63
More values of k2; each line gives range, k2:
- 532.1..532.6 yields -1.08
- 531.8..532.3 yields -1.12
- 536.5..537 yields -1.08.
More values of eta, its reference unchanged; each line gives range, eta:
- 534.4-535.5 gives 2.10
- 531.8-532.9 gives 2.07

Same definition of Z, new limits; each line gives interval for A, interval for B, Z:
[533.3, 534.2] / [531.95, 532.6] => 0.99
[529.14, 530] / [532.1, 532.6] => 0.97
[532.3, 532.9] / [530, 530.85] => 1.10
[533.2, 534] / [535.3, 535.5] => 0.99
